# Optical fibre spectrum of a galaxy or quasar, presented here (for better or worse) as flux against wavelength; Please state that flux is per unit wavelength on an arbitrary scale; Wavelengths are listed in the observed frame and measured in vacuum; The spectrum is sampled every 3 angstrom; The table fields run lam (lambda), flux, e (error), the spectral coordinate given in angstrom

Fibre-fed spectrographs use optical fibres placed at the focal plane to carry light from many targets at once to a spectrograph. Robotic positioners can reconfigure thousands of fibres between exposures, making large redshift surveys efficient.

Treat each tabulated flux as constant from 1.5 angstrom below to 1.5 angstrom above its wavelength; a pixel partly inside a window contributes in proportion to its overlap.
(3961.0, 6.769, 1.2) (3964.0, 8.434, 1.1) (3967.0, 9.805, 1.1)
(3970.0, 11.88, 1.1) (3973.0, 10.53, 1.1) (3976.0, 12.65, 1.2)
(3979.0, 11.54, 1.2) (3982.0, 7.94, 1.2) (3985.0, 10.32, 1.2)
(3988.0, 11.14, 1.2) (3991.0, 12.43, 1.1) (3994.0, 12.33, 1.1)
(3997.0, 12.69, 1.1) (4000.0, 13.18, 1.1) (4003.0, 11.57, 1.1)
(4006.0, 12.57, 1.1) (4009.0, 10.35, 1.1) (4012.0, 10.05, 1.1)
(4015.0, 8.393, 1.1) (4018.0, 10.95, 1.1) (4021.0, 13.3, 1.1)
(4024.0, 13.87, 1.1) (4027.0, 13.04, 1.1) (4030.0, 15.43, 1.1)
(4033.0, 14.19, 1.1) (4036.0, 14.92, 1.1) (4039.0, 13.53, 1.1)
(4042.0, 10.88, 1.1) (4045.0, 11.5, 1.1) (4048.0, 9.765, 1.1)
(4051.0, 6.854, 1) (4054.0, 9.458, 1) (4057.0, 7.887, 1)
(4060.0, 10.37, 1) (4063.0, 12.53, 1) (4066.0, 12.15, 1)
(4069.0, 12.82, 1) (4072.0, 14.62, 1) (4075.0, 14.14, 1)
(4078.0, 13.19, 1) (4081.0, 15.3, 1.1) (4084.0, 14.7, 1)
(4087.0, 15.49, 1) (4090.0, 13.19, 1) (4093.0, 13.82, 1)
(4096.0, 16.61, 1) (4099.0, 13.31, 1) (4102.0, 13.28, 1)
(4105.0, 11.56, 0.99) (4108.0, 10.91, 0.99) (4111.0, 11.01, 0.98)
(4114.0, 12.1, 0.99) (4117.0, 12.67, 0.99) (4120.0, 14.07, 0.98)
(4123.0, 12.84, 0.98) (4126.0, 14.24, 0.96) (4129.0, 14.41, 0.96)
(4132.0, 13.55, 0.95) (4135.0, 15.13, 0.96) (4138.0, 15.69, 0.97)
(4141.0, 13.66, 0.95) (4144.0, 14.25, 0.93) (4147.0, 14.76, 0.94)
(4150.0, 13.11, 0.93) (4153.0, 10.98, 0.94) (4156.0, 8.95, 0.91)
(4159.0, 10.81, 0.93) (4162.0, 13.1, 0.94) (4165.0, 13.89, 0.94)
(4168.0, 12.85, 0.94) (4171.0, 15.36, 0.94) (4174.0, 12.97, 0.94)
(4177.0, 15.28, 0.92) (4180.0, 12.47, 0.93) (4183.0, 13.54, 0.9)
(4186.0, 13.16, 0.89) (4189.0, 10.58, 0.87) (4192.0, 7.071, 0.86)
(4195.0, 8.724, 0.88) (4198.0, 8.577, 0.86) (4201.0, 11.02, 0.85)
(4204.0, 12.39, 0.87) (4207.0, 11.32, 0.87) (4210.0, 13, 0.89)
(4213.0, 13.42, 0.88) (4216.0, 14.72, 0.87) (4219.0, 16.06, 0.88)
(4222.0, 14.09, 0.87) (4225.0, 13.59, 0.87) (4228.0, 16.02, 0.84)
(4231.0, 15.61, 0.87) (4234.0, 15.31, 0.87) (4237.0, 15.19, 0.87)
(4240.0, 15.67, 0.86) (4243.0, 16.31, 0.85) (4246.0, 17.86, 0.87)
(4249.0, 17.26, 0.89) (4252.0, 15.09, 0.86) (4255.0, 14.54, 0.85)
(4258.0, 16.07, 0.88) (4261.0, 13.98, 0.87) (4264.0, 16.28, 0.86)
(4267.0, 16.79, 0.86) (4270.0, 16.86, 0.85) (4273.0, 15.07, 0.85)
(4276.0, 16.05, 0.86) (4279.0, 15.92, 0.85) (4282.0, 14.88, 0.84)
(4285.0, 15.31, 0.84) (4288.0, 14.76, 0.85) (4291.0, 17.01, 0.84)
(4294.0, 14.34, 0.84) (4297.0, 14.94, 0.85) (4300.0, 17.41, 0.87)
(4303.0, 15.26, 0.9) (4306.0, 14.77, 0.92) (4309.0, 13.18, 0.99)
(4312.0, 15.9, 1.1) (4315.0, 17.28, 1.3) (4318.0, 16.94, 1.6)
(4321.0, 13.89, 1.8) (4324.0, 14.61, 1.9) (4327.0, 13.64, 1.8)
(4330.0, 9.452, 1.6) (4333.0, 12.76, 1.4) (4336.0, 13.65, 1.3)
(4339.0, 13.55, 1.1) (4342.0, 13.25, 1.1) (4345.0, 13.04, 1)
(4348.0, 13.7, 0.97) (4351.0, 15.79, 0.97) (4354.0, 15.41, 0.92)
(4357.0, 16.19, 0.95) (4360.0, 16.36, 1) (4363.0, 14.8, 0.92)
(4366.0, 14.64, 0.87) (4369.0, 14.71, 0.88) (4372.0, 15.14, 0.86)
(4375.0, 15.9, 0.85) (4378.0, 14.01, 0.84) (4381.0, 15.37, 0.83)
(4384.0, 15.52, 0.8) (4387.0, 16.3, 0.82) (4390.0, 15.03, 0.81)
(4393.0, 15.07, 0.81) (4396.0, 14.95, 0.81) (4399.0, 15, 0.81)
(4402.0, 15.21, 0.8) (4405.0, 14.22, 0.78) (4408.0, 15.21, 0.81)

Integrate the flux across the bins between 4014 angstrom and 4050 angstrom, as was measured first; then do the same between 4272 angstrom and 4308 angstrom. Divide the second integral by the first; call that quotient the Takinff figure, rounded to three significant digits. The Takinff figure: 1.24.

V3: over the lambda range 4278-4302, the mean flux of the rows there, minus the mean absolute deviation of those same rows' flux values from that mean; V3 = 14.7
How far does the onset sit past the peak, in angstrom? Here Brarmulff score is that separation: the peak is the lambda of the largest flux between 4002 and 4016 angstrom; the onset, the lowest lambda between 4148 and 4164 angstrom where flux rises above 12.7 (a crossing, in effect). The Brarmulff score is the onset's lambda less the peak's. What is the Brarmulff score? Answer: 144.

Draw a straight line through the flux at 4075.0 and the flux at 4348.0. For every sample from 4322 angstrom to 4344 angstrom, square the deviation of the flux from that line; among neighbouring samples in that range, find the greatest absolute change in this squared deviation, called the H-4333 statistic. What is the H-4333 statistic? 18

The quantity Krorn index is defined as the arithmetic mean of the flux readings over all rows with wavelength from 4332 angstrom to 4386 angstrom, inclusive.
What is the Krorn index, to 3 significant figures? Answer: 14.7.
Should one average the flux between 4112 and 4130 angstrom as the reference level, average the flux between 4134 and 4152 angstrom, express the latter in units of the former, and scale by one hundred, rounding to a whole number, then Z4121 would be 108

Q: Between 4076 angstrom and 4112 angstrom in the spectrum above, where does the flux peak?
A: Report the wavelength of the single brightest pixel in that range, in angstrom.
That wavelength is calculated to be 4096.0 angstrom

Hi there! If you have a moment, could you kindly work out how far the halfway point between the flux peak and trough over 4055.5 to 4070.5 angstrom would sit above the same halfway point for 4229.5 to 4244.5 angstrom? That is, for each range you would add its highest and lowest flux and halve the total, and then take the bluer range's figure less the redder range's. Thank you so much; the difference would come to -5.4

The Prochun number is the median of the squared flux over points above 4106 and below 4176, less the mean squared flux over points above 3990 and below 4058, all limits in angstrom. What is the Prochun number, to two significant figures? 30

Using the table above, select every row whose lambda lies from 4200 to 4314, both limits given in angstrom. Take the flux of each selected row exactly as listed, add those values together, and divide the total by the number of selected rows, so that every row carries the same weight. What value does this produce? 15.1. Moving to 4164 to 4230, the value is 12.7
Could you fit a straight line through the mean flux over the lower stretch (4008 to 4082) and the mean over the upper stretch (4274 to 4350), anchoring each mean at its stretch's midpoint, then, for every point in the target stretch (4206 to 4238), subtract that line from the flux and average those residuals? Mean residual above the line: 0.7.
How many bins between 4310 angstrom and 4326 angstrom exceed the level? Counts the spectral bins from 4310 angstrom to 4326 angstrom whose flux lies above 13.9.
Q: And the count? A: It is 4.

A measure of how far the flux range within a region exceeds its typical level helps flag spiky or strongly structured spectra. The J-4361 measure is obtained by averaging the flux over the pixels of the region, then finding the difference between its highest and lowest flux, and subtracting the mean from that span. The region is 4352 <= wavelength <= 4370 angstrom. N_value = -14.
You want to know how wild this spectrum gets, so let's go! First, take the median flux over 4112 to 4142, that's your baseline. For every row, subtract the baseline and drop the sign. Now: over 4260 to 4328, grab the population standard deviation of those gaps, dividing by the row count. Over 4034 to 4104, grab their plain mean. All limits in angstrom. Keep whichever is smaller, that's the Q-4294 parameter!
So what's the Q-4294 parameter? 1.10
